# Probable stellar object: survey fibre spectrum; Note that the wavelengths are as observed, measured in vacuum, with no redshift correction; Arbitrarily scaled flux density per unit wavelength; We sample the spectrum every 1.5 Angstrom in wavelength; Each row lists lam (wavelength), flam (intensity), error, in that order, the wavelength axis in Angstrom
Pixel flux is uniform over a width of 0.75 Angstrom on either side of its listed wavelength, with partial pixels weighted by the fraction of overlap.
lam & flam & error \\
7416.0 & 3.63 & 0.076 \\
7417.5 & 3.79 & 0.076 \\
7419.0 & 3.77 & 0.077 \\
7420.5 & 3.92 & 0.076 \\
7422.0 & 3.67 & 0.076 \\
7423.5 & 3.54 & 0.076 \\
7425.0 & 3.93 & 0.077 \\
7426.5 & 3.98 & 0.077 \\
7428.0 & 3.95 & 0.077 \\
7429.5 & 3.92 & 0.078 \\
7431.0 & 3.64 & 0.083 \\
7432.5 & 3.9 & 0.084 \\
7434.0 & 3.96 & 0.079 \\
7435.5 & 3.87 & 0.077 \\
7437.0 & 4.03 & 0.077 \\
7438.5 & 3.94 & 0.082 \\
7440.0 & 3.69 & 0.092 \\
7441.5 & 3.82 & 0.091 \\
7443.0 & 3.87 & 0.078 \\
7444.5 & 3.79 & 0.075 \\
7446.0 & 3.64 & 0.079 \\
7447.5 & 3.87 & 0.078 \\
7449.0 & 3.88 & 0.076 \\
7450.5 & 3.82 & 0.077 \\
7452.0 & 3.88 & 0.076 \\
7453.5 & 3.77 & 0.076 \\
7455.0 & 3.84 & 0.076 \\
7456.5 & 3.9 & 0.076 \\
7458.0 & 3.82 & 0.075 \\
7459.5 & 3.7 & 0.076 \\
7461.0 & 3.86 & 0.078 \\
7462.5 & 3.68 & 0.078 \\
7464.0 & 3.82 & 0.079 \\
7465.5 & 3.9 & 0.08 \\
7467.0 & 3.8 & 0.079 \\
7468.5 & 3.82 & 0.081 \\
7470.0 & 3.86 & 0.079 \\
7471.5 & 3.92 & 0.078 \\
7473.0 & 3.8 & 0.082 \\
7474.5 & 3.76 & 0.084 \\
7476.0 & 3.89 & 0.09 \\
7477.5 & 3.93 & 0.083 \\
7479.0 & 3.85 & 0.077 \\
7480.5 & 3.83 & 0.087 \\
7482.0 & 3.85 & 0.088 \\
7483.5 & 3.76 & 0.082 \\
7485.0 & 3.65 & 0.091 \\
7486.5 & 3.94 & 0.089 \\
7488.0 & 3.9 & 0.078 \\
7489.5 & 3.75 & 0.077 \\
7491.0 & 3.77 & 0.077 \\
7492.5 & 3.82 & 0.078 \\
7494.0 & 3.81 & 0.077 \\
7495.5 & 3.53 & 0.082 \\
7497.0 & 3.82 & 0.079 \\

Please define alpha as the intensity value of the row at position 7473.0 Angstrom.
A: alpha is 3.8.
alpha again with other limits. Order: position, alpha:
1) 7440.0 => 3.69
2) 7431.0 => 3.64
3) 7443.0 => 3.87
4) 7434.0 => 3.96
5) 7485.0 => 3.65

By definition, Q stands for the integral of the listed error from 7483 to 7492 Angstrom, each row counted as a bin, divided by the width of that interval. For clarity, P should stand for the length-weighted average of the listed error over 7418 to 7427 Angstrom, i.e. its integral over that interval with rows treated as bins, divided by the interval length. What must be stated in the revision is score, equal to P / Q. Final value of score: 0.93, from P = 0.0765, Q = 0.0822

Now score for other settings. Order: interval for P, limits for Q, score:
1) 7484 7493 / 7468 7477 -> 0.99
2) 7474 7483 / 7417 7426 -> 1.11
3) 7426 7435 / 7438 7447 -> 0.96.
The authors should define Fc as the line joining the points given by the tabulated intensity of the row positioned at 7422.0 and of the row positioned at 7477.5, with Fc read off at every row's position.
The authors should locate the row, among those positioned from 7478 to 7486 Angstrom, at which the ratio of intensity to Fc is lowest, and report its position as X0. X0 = 7485.0 Angstrom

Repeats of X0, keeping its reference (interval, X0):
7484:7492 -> 7485.0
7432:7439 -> 7435.5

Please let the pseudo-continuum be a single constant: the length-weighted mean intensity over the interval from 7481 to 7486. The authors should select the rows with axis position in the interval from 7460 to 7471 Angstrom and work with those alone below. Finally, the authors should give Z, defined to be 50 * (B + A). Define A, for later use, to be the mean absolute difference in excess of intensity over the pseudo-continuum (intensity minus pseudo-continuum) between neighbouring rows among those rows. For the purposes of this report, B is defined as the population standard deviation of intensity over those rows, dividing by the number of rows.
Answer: 8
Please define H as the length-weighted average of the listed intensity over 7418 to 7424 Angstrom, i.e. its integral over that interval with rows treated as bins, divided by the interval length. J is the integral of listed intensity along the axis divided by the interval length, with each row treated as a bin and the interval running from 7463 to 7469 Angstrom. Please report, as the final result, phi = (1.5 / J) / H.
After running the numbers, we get 0.1049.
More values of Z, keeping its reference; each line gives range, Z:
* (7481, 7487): 14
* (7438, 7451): 10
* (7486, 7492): 8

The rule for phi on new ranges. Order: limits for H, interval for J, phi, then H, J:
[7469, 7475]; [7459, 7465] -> 0.1036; 3.84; 3.77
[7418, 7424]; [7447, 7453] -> 0.1041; 3.74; 3.86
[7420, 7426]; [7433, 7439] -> 0.1008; 3.77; 3.95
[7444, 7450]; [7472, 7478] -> 0.1028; 3.80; 3.84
